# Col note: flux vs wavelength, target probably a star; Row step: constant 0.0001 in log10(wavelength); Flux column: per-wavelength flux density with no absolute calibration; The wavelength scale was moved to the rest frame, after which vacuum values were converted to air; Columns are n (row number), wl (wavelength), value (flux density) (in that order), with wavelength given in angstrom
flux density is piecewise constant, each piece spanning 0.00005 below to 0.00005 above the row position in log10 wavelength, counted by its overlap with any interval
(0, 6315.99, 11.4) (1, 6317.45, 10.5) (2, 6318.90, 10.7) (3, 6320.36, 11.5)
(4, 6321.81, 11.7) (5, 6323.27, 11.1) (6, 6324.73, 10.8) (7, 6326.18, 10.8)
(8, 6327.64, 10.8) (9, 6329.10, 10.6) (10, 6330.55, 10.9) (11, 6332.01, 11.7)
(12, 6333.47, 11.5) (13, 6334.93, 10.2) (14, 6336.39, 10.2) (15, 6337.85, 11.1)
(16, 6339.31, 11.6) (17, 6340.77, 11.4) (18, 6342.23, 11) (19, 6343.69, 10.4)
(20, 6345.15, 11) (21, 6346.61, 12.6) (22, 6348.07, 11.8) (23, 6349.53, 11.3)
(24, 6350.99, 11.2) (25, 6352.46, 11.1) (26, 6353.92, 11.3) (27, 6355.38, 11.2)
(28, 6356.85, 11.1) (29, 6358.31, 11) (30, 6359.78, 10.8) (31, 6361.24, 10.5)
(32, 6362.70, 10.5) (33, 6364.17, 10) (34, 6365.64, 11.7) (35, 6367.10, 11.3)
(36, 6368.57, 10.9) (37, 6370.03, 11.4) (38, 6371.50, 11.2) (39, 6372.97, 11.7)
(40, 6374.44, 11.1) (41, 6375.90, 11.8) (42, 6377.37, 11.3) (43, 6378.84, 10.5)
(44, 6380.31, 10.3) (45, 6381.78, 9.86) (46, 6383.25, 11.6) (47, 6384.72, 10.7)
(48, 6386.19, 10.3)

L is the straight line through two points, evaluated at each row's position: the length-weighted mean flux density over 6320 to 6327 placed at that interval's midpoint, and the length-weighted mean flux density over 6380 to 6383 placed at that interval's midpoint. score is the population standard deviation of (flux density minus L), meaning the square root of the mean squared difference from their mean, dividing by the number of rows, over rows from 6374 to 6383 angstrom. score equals 0.62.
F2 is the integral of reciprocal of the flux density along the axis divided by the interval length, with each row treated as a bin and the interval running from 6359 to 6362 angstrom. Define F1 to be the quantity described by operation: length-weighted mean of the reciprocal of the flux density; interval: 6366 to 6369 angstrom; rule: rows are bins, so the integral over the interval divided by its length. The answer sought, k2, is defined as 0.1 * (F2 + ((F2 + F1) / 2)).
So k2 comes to 0.0186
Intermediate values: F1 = 0.0894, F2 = 0.0940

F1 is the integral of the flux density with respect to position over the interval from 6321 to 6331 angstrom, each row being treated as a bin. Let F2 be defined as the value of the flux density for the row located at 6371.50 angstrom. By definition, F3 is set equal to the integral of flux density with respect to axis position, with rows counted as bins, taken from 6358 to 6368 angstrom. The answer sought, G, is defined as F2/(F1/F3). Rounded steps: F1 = 110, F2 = 11.2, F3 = 108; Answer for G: 11.0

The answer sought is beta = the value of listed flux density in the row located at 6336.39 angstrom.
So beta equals 10.2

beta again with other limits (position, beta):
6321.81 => 11.7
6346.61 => 12.6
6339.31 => 11.6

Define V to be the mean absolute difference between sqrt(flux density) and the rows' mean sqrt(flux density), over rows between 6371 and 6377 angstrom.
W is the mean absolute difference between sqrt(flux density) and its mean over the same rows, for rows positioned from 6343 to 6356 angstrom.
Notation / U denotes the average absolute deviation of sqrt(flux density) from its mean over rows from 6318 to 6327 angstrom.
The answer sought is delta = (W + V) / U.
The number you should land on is 2.0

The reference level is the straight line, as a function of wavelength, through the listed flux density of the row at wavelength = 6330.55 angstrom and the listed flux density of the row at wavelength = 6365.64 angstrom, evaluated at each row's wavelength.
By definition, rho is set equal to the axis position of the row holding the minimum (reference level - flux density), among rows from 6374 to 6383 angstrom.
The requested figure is 6375.90 angstrom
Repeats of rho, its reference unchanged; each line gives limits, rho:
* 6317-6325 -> 6321.81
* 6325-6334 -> 6332.01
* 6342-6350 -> 6346.61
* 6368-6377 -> 6375.90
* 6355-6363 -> 6355.38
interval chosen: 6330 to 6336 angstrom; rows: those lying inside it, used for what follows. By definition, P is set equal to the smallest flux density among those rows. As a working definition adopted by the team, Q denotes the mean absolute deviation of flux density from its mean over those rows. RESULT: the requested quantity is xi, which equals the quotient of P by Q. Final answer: 19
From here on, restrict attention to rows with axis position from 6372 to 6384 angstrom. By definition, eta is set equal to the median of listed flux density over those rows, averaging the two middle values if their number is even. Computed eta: 11.2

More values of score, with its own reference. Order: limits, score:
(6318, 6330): 0.35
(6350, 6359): 0.08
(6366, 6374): 0.28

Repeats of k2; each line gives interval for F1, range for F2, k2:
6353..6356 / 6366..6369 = 0.0179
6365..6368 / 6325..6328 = 0.0183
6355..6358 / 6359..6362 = 0.0186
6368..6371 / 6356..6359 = 0.0180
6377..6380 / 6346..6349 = 0.0171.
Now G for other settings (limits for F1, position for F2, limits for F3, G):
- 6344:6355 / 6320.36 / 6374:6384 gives 10.0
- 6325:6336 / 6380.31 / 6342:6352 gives 9.7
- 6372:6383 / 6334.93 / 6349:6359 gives 9.4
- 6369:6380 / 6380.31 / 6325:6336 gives 10.0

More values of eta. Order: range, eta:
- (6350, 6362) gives 11.1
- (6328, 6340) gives 11.0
